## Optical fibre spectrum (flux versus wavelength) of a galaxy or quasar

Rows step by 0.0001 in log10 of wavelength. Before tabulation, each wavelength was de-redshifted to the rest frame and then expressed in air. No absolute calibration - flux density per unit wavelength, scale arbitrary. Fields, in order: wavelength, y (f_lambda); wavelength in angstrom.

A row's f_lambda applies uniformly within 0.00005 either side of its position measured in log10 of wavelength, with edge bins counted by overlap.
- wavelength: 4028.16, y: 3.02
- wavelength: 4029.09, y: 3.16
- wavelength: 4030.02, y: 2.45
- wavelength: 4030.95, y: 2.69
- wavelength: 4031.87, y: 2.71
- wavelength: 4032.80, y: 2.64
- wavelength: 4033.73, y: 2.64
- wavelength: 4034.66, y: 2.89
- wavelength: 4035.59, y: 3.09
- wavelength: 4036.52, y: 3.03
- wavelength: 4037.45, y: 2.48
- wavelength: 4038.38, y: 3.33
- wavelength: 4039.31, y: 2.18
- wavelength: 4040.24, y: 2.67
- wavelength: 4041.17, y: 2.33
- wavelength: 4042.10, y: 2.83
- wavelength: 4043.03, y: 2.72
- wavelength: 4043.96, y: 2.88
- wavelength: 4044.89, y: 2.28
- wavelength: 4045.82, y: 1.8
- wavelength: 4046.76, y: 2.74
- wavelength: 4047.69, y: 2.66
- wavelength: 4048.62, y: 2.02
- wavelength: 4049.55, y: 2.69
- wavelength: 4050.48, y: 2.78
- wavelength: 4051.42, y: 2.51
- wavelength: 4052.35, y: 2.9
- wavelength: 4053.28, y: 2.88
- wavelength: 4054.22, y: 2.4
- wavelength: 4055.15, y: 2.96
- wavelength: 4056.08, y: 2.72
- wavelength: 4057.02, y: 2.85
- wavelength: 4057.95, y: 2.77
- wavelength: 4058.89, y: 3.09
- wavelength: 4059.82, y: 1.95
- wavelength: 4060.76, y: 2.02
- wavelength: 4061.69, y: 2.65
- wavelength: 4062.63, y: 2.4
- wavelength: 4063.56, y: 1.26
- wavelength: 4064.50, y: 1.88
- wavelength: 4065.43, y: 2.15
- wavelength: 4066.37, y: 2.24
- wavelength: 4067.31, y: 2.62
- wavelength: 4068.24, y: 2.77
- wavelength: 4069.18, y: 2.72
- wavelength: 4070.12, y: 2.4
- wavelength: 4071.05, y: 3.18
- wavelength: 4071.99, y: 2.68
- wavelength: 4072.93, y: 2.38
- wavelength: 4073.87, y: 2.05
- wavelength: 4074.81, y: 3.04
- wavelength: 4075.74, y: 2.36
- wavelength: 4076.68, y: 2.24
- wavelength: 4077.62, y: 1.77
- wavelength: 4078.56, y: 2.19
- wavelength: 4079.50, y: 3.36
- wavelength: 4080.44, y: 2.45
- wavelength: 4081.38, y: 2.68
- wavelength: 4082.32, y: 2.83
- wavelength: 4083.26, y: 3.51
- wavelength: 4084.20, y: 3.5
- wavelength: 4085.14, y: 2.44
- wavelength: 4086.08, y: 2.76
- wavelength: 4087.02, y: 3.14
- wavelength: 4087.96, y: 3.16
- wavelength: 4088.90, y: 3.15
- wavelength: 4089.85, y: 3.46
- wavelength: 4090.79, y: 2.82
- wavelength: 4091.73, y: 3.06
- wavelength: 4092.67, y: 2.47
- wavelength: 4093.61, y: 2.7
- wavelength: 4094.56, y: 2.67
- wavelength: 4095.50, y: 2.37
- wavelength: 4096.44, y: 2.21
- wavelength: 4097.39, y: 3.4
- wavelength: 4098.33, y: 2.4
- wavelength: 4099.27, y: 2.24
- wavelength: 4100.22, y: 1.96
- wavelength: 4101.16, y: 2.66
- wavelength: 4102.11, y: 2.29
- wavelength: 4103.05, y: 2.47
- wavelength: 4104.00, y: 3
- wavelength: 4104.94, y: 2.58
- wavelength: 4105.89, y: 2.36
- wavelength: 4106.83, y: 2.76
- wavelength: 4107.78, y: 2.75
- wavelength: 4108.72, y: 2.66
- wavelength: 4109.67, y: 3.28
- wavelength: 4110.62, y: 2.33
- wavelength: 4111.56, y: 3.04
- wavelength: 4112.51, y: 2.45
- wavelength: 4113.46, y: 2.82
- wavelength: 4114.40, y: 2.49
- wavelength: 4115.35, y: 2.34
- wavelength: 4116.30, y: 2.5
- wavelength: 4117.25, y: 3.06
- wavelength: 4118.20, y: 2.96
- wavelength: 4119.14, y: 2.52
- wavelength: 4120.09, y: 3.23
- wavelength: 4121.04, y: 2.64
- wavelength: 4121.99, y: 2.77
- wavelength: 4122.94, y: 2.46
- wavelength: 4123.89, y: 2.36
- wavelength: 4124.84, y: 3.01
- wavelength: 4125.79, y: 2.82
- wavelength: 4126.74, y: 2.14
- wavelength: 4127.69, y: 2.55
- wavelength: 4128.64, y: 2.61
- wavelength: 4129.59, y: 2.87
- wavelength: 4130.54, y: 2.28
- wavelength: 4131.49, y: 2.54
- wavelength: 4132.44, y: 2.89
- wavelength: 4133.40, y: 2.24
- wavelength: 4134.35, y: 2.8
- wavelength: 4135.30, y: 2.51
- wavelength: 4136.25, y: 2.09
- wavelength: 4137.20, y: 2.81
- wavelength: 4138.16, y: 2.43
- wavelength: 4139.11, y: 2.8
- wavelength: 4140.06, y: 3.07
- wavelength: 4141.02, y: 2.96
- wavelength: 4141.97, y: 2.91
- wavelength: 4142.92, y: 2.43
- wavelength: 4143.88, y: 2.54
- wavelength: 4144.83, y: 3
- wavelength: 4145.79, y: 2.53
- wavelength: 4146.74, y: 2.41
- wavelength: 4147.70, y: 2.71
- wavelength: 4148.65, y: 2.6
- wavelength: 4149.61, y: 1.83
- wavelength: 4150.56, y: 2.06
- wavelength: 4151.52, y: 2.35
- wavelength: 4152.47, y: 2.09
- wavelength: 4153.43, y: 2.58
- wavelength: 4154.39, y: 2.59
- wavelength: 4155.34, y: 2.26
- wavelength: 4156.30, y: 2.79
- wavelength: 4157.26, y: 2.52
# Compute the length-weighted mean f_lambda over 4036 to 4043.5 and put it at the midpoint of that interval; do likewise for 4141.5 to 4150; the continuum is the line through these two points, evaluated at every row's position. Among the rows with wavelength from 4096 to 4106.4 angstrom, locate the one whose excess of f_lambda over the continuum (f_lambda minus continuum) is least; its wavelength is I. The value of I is 4100.22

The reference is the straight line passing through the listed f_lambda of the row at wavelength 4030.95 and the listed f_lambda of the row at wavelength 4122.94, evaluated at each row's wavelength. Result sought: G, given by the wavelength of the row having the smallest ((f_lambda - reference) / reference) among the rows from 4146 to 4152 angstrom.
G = 4149.61 angstrom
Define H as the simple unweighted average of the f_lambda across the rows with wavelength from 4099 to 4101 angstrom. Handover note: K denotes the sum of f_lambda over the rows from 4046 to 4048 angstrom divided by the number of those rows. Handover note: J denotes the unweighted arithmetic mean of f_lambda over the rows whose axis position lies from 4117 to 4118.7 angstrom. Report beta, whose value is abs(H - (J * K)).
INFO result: 6.0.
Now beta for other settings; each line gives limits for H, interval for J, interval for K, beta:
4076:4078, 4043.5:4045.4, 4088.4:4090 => 6.5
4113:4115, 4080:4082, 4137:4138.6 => 4.1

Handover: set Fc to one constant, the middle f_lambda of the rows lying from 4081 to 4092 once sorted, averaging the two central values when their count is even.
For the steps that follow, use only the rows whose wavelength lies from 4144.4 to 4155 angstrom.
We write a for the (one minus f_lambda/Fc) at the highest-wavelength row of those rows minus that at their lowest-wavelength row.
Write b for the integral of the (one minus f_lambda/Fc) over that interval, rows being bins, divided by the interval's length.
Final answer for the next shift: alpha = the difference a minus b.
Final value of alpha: -0.08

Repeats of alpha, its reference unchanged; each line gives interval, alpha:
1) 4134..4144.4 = -0.06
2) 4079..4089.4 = 0.03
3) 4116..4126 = -0.21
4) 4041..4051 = -0.33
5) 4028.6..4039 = -0.15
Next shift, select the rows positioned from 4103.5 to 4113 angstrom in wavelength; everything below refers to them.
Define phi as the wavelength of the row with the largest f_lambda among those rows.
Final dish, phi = 4109.67 angstrom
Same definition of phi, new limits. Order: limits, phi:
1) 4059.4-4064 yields 4061.69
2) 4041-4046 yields 4043.96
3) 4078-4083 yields 4079.50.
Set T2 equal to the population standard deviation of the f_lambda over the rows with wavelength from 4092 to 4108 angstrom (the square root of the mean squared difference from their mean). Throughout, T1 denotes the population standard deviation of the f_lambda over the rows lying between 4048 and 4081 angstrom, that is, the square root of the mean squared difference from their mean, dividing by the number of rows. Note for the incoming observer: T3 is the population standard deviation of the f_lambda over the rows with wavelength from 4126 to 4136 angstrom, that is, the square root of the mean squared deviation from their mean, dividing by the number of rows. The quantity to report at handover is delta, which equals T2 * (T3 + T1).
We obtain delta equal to 0.223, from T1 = 0.44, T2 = 0.32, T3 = 0.25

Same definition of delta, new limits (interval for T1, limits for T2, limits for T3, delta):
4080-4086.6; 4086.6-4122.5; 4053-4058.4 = 0.214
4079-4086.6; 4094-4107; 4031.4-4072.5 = 0.288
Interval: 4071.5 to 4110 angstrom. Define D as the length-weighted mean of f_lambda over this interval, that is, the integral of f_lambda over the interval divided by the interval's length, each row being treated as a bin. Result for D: 2.69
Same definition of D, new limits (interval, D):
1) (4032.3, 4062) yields 2.64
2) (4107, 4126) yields 2.72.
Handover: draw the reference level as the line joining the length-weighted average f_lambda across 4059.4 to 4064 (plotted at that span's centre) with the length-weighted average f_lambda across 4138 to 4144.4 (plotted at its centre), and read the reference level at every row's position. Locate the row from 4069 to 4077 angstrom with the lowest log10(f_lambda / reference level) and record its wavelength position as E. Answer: 4073.87 angstrom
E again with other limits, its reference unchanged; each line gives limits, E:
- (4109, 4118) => 4115.35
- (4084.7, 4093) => 4092.67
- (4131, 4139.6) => 4136.25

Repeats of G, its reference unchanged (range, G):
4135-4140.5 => 4136.25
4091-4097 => 4096.44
